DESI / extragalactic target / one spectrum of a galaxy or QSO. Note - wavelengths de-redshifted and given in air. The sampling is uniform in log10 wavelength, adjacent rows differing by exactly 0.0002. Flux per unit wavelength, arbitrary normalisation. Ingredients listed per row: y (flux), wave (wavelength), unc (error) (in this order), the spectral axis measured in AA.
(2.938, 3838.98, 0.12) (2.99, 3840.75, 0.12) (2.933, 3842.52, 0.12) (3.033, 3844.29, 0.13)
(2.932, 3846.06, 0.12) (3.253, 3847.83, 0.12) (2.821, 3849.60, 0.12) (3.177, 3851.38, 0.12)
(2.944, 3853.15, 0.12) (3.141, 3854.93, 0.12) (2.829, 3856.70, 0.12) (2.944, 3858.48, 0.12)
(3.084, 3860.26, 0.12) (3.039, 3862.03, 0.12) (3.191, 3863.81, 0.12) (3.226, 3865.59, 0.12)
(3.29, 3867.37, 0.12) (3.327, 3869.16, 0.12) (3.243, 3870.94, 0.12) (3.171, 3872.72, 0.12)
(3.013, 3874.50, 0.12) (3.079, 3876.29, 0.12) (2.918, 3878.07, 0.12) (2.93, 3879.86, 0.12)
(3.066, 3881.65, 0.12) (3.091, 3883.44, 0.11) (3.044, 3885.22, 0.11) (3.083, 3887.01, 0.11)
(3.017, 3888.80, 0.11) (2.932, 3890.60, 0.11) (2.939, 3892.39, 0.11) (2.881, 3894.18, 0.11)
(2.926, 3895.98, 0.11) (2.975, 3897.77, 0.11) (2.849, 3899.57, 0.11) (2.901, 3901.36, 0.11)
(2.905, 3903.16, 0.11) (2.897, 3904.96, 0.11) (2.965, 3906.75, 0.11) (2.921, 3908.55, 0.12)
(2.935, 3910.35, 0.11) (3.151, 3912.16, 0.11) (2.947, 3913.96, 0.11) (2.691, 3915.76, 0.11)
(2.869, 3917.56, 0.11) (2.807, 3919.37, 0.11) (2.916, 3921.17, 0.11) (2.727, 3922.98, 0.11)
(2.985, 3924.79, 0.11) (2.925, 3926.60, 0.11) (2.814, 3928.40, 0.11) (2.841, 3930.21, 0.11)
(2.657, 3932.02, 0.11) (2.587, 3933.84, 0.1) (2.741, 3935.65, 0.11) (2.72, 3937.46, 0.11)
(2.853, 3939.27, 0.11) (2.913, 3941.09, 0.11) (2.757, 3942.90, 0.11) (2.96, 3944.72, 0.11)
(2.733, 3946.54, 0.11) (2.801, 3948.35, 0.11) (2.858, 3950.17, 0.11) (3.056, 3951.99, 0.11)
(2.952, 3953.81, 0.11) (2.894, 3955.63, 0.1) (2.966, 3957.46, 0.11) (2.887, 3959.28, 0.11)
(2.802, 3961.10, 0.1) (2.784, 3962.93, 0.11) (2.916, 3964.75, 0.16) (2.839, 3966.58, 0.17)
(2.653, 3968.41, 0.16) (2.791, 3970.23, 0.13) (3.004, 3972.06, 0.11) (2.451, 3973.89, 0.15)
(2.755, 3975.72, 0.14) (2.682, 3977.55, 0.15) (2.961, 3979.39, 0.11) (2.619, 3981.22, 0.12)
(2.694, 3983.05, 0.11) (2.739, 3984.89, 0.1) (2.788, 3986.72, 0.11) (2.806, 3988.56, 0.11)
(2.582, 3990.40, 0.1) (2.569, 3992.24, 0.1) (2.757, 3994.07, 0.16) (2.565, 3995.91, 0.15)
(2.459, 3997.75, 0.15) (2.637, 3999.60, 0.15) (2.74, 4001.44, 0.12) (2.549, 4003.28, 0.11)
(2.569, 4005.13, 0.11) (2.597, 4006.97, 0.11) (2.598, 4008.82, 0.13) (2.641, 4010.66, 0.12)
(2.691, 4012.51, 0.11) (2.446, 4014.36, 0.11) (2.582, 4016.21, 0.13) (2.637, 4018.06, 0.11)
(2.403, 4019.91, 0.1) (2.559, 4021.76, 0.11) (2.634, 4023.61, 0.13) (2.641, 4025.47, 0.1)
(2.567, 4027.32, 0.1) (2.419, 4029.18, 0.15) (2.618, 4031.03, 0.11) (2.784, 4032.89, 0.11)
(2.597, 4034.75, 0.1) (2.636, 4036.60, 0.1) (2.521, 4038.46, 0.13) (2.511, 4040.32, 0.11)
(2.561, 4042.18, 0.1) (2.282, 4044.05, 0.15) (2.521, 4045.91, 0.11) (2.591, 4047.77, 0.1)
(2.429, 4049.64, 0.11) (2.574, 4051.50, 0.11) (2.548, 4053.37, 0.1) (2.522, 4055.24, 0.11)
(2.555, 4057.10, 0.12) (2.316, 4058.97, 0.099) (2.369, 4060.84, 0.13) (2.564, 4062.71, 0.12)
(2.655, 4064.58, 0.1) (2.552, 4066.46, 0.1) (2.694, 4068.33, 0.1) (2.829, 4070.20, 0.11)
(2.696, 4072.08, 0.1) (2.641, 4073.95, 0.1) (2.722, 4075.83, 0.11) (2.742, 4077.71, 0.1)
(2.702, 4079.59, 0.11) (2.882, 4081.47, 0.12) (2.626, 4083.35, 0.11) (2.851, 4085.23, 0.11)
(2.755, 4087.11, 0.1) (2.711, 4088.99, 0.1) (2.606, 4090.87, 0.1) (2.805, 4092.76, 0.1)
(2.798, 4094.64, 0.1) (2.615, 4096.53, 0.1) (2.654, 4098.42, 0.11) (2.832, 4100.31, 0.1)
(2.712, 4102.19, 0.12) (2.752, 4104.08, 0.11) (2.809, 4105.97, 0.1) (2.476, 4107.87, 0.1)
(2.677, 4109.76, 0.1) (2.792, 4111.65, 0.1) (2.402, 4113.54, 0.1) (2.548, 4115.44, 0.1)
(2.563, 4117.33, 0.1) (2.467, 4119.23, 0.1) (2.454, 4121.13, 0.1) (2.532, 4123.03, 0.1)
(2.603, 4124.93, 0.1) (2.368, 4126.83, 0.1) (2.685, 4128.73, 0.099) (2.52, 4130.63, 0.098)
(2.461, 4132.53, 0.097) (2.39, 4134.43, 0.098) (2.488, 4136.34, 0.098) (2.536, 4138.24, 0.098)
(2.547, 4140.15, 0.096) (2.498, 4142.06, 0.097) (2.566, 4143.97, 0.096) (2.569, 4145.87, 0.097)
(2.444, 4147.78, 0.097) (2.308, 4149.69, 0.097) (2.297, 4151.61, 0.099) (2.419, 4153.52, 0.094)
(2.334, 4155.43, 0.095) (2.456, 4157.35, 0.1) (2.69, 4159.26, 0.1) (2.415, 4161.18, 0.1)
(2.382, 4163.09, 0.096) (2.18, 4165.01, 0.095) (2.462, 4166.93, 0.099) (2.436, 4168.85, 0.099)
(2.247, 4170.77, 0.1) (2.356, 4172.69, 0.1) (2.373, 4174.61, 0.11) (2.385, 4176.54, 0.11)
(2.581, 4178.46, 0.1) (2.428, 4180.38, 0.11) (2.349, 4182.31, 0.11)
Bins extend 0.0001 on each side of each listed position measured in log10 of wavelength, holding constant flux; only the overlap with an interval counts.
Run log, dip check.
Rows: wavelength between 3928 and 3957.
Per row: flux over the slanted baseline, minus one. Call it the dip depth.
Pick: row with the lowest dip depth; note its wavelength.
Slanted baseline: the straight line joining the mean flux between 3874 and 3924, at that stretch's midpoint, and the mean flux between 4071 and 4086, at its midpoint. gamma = 3933.84 AA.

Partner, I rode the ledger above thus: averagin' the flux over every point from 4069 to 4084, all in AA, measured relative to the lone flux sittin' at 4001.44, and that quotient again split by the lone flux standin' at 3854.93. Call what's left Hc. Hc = 0.32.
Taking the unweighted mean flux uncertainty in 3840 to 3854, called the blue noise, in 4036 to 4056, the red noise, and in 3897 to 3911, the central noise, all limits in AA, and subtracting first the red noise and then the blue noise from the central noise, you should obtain -0.122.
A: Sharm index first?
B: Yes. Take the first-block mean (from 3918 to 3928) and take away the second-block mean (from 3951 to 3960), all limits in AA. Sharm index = -0.08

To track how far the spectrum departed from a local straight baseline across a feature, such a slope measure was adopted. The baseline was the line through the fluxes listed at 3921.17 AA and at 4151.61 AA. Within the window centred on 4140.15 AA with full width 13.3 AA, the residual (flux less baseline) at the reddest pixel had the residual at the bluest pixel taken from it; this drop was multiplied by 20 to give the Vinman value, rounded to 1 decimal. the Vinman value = 4.2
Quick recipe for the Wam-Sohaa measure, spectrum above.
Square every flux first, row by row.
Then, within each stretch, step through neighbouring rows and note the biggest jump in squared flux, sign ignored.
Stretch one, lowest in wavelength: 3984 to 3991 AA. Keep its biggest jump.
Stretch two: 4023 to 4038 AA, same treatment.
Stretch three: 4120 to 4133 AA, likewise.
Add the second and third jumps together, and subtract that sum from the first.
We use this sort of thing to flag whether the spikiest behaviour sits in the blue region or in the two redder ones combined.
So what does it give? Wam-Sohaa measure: -1.4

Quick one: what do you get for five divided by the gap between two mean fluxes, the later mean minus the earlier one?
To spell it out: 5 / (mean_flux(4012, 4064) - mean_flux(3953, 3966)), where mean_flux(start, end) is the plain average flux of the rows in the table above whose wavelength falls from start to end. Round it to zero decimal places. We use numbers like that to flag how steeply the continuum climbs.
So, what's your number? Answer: -14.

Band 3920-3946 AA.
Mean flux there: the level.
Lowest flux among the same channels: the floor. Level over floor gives 1.09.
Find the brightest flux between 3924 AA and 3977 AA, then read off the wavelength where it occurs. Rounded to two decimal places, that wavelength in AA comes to 3951.99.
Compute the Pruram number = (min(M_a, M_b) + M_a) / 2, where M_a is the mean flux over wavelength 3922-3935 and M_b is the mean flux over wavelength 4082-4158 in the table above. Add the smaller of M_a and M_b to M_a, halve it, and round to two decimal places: 2.68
